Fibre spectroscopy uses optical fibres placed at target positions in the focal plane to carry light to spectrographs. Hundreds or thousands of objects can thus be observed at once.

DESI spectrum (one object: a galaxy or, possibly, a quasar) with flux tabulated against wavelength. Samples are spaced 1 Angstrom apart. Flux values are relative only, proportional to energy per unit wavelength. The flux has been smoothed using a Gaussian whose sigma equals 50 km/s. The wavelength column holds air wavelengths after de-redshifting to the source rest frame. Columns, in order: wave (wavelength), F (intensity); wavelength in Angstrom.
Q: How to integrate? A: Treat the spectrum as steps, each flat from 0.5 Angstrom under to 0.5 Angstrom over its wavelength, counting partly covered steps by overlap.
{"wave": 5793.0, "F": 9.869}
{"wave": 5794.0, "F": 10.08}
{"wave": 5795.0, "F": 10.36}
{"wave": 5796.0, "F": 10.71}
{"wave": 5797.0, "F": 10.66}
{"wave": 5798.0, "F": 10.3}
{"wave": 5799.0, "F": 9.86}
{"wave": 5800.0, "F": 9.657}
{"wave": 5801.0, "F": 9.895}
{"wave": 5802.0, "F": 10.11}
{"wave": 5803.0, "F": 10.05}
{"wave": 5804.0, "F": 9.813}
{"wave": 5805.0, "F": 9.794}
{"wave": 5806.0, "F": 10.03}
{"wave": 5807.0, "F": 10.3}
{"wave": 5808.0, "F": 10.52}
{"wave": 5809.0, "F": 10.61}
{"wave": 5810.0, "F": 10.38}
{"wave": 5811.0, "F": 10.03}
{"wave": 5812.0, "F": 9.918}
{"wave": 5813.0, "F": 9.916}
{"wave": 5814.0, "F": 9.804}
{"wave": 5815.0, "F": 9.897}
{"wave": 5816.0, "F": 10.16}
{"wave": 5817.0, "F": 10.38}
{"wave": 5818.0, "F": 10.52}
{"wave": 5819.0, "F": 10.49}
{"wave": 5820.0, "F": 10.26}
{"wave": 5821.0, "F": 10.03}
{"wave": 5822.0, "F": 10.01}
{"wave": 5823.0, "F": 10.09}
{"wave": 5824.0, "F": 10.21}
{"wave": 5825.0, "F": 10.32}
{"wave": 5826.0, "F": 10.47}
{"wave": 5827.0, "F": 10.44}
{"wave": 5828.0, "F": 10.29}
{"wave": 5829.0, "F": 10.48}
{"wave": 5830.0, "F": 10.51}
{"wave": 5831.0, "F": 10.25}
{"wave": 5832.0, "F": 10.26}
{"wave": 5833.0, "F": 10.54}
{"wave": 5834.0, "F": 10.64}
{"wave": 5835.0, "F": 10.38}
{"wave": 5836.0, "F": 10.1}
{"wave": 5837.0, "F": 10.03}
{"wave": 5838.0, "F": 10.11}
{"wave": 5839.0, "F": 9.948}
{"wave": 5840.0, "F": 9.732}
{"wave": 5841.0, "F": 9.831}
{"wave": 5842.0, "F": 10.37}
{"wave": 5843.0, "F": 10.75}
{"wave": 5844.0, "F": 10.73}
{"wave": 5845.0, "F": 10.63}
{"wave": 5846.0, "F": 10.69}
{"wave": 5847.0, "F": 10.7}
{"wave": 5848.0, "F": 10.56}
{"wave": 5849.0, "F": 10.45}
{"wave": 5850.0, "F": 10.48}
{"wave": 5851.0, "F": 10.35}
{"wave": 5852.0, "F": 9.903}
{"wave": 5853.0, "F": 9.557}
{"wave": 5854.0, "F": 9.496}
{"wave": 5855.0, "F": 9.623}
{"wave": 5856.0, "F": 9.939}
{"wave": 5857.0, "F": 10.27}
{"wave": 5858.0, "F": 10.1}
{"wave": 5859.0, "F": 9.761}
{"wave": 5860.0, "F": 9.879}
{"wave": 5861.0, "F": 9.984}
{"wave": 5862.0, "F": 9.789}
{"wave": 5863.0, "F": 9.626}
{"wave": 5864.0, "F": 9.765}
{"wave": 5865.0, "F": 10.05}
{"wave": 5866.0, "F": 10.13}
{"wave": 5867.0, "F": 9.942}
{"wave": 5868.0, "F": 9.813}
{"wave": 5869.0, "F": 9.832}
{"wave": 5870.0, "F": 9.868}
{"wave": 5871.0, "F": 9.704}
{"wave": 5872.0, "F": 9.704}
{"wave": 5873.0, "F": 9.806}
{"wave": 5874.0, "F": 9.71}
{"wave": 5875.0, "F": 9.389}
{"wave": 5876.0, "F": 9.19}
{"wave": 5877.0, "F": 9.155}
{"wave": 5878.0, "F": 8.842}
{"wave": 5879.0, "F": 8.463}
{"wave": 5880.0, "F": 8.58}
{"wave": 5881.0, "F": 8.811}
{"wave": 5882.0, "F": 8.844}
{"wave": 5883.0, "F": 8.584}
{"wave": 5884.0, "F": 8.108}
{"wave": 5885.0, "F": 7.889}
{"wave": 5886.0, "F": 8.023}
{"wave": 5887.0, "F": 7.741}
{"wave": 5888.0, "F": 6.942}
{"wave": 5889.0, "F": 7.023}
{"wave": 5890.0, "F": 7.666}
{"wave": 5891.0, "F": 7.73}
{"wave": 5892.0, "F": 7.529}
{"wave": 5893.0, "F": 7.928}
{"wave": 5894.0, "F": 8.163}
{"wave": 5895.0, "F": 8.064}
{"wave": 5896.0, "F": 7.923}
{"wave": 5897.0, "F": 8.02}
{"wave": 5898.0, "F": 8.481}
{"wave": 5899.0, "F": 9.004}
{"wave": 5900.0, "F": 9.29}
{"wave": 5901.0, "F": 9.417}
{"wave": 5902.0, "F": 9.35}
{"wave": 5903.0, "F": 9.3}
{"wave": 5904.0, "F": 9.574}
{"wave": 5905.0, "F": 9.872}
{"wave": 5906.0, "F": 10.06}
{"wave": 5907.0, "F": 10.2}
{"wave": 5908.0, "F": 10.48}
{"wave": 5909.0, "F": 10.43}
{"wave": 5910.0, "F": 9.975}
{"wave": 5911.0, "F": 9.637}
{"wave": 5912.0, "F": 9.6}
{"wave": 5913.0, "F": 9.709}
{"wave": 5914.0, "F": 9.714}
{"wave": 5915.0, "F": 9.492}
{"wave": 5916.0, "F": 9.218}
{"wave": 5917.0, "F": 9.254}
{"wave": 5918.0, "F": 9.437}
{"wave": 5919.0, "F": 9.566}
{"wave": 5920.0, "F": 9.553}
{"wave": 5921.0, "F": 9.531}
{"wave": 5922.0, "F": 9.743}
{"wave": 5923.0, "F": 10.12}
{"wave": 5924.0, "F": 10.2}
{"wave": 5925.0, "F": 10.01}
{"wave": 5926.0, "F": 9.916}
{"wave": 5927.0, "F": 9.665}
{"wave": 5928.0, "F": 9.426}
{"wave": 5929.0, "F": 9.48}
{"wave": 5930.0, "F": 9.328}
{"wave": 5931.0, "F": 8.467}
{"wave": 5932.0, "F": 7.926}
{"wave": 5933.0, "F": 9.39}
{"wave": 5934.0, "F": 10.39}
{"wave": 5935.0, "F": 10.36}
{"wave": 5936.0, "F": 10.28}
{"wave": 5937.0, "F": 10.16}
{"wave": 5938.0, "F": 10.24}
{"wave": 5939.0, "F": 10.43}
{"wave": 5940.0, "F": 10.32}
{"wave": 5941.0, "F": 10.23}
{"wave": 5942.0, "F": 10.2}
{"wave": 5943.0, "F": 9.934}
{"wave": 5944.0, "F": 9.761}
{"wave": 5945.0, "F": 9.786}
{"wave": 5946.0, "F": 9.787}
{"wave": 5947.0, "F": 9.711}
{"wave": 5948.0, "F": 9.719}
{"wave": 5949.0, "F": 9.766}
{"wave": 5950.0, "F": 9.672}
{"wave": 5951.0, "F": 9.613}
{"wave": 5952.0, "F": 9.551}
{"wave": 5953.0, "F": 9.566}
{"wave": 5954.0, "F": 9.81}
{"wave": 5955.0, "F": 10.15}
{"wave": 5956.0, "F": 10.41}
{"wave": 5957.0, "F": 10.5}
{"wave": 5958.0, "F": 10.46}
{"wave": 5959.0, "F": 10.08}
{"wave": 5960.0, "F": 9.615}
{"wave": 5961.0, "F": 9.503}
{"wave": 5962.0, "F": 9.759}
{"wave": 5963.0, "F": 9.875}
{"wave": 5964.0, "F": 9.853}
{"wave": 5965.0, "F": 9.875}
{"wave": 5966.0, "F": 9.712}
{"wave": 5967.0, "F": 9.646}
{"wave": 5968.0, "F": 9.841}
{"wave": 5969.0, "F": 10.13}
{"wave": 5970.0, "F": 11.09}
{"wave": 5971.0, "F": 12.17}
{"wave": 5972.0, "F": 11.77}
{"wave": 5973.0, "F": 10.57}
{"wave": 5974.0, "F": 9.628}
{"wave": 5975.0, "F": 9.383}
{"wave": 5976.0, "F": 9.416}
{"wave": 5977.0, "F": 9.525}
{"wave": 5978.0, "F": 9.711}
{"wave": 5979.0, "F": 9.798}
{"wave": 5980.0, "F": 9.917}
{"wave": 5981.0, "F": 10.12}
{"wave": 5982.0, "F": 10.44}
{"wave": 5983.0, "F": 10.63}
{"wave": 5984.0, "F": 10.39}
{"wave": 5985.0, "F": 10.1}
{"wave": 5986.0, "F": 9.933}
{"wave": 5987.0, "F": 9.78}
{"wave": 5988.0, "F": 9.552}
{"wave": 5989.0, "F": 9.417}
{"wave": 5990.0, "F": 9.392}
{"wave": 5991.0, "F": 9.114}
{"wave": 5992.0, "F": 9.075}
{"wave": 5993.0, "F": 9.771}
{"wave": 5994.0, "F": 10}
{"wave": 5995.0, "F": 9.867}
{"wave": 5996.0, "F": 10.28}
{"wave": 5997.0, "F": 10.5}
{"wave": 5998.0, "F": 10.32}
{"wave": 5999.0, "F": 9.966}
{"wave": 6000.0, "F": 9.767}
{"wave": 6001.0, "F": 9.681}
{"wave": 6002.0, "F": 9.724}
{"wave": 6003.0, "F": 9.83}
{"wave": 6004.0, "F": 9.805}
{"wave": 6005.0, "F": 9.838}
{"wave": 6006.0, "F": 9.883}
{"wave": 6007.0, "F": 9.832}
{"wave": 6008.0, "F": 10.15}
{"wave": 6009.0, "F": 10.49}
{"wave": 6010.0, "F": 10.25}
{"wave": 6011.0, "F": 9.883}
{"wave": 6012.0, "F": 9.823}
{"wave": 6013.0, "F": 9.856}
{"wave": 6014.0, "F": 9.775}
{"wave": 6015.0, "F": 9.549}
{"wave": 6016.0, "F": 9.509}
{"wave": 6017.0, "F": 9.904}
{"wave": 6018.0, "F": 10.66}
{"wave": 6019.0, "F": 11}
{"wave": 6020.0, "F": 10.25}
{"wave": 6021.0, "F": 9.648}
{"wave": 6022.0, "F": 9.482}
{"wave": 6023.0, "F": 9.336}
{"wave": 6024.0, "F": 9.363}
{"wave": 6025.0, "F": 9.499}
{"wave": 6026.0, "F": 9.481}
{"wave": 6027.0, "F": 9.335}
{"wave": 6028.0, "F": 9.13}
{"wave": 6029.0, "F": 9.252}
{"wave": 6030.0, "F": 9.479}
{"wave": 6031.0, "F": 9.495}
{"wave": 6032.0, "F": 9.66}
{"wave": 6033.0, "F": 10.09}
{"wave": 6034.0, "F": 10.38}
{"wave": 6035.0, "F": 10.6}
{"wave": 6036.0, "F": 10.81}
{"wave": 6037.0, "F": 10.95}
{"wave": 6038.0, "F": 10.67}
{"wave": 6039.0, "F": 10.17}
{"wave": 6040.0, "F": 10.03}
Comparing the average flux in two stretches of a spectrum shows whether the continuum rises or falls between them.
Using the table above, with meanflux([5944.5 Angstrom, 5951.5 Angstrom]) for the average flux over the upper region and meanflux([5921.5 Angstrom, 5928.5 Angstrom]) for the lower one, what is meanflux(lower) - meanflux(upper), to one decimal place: 0.1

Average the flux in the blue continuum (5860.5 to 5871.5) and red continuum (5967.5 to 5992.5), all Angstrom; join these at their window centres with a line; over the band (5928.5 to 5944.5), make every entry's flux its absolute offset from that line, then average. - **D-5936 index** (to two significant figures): 0.52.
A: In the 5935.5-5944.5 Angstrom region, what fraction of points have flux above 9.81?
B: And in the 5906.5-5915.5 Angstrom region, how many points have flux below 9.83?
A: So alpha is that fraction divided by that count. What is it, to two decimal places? 0.18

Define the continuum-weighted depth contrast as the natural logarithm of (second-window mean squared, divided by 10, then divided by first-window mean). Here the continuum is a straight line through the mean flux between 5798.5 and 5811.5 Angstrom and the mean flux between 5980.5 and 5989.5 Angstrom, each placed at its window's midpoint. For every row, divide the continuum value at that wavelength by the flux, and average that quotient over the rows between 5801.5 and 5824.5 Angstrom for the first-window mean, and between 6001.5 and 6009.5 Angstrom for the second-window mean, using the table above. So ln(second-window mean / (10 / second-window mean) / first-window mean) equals -2.28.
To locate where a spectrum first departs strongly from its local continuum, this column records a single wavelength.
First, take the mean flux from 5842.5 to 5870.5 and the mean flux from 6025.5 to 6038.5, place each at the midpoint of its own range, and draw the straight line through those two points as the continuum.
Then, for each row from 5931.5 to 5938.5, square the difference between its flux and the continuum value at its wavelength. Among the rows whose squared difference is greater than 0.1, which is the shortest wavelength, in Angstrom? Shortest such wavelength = 5932.0 Angstrom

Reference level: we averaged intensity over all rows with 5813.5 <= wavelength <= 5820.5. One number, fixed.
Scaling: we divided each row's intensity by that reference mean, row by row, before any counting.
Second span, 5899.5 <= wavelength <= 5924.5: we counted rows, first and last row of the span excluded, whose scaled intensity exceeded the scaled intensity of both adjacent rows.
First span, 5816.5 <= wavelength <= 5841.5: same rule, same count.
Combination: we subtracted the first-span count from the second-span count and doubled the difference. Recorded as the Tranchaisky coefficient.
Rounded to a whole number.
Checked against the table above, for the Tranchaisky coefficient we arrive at -2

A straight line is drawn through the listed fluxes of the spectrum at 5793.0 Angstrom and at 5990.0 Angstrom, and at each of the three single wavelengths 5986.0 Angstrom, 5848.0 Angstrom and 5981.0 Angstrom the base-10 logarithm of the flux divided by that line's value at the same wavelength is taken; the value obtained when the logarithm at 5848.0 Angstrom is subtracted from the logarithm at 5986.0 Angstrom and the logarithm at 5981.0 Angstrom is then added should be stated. 0.02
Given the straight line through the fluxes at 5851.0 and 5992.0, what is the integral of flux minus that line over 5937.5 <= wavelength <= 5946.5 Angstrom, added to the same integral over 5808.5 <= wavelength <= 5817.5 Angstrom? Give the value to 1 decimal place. -0.2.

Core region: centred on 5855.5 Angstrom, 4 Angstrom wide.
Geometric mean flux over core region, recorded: 9.8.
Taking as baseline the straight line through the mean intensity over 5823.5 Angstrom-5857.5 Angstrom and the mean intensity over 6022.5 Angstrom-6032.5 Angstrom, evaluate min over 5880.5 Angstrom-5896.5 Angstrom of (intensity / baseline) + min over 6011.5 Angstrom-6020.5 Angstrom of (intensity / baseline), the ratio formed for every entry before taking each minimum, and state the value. 1.70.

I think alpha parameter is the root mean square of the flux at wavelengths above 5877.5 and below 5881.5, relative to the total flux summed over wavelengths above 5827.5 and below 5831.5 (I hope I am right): 0.209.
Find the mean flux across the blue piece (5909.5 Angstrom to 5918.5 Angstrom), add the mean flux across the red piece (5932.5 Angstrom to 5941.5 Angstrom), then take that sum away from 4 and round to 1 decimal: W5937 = -15.8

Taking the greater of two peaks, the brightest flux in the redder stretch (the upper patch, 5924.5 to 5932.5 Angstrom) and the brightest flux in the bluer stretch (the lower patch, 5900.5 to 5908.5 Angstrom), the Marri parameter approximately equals 10.5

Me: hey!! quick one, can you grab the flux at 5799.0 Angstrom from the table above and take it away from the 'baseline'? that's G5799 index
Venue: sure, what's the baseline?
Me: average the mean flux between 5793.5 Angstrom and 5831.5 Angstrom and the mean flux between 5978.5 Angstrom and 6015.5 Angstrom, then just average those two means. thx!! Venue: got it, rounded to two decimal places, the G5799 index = 0.19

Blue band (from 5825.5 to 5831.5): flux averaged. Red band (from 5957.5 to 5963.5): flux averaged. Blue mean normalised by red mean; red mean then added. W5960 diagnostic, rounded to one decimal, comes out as 10.9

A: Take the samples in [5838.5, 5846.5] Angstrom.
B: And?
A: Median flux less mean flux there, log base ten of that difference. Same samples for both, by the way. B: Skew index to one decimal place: -0.8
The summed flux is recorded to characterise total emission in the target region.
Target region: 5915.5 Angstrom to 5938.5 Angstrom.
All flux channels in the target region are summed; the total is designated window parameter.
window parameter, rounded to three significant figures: 222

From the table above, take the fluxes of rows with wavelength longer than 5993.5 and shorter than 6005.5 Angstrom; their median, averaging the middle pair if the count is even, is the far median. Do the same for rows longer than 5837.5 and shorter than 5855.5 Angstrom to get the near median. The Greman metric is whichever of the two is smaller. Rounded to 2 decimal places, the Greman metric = 9.85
